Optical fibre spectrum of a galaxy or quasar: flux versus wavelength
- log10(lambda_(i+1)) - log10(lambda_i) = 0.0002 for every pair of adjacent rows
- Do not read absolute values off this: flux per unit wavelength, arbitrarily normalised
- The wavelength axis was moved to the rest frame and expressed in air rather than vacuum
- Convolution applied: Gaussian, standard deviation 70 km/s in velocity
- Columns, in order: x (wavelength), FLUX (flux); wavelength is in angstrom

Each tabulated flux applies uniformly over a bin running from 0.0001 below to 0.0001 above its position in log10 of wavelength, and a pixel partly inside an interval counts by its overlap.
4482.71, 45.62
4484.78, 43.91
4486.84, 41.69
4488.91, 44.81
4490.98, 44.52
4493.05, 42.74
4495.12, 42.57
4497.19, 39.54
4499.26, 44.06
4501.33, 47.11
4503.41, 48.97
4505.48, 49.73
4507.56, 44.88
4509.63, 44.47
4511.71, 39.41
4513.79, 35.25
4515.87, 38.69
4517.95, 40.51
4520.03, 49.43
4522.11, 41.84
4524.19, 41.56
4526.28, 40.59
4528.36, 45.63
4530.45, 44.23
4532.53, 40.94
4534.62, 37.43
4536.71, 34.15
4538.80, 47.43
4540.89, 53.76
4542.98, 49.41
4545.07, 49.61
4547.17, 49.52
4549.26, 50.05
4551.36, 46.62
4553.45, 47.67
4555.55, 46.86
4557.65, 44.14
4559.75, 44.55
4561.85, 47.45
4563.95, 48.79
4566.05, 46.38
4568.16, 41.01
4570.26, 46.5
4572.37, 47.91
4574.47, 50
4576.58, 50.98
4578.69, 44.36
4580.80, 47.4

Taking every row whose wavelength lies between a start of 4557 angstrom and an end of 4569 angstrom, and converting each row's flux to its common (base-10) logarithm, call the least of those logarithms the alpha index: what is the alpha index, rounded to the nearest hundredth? 1.61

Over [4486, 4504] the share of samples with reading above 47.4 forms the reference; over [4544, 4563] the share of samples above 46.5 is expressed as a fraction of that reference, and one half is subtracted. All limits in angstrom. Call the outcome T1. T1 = 6.5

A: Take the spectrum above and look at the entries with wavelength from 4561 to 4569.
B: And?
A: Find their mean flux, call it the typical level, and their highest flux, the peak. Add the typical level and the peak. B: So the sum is 95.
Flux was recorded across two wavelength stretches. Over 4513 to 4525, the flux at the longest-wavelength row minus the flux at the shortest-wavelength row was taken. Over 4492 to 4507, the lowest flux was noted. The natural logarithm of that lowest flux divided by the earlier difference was 1.8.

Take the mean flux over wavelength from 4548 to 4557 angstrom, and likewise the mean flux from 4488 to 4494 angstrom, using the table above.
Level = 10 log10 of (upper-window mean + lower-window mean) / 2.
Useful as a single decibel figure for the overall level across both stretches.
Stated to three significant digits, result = 16.6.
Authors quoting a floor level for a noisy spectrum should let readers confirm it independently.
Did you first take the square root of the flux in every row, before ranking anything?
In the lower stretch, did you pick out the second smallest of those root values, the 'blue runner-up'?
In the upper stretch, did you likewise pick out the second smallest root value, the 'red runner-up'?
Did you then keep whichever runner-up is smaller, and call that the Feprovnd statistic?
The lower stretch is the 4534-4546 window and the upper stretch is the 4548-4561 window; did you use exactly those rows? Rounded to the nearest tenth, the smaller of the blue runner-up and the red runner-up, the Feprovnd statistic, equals 6.1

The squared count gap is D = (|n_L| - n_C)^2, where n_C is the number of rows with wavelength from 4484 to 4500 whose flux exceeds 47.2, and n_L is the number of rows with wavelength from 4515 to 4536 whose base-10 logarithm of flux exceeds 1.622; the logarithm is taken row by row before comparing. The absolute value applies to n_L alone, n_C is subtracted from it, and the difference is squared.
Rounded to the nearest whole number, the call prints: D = 9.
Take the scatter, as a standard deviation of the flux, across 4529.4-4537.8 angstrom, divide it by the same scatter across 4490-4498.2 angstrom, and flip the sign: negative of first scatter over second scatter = -2.1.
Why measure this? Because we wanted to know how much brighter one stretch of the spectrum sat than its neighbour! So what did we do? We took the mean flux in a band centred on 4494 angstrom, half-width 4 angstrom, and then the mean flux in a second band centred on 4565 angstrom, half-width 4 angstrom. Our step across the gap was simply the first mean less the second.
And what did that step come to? -4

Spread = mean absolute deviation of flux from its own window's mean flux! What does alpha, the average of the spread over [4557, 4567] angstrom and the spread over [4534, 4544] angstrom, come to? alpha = 4.2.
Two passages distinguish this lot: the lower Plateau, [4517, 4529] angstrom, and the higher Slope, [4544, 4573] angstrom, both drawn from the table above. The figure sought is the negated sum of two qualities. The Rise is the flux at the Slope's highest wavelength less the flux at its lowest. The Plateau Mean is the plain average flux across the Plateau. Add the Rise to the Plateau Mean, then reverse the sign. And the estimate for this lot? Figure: -42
